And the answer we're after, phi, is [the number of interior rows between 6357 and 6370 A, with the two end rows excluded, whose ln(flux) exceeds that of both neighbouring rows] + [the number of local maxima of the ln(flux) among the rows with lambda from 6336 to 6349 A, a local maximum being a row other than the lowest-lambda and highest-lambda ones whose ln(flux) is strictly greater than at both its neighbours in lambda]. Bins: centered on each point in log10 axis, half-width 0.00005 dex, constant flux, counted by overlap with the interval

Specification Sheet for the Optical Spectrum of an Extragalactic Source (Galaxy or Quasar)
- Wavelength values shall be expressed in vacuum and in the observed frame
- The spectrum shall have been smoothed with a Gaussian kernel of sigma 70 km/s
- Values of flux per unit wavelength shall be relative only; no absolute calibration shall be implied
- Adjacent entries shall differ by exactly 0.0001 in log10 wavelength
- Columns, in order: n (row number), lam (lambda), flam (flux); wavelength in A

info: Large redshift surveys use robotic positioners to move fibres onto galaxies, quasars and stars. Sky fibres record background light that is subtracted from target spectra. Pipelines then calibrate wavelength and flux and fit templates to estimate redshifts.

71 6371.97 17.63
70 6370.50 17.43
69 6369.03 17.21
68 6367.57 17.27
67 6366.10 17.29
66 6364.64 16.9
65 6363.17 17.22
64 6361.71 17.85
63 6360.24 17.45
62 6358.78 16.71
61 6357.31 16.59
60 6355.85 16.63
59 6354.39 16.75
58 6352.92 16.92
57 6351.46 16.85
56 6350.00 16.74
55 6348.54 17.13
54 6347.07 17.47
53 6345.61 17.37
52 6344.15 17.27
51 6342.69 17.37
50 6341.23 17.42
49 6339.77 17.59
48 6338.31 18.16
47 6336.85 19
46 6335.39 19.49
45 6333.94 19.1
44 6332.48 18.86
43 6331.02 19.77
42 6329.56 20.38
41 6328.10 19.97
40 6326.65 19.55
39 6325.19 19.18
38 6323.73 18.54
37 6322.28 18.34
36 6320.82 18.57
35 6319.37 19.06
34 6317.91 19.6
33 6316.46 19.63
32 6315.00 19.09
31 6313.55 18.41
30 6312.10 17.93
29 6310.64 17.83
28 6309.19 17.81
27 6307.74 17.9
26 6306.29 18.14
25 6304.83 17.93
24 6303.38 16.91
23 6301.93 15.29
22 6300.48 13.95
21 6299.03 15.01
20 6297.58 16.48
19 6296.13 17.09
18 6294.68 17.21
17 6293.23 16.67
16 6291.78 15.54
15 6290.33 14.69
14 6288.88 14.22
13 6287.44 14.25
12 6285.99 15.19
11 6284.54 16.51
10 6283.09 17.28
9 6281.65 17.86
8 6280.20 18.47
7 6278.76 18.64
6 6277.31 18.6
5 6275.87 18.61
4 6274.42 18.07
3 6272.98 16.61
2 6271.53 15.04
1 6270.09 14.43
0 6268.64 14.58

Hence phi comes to 3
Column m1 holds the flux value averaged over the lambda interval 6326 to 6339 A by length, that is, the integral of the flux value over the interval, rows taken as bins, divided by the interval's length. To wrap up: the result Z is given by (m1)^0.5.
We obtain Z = 4.40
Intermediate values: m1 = 19.4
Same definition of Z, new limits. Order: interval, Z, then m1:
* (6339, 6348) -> 4.17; 17.4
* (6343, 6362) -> 4.13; 17.0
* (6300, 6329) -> 4.27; 18.2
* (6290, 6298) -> 4.04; 16.3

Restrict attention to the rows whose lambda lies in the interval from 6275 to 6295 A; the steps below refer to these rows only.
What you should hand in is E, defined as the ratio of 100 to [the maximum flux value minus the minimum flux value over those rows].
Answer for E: 23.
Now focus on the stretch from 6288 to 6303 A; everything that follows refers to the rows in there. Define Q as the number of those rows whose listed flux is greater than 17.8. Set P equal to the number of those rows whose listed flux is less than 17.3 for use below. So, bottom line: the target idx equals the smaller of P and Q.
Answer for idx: 0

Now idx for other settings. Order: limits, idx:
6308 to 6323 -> 0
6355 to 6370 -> 1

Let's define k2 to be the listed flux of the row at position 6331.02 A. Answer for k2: 19.77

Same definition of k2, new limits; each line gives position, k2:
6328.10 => 19.97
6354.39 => 16.75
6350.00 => 16.74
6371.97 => 17.63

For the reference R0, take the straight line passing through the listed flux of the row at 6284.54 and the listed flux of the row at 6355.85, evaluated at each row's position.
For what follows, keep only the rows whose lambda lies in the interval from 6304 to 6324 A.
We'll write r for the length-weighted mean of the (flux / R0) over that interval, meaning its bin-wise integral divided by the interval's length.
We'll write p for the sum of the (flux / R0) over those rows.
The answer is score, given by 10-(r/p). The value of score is 9.93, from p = 15.6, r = 1.12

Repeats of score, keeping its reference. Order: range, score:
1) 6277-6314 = 9.96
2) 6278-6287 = 9.83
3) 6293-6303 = 9.86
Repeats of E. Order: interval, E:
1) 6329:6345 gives 32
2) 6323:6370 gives 26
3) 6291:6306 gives 25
